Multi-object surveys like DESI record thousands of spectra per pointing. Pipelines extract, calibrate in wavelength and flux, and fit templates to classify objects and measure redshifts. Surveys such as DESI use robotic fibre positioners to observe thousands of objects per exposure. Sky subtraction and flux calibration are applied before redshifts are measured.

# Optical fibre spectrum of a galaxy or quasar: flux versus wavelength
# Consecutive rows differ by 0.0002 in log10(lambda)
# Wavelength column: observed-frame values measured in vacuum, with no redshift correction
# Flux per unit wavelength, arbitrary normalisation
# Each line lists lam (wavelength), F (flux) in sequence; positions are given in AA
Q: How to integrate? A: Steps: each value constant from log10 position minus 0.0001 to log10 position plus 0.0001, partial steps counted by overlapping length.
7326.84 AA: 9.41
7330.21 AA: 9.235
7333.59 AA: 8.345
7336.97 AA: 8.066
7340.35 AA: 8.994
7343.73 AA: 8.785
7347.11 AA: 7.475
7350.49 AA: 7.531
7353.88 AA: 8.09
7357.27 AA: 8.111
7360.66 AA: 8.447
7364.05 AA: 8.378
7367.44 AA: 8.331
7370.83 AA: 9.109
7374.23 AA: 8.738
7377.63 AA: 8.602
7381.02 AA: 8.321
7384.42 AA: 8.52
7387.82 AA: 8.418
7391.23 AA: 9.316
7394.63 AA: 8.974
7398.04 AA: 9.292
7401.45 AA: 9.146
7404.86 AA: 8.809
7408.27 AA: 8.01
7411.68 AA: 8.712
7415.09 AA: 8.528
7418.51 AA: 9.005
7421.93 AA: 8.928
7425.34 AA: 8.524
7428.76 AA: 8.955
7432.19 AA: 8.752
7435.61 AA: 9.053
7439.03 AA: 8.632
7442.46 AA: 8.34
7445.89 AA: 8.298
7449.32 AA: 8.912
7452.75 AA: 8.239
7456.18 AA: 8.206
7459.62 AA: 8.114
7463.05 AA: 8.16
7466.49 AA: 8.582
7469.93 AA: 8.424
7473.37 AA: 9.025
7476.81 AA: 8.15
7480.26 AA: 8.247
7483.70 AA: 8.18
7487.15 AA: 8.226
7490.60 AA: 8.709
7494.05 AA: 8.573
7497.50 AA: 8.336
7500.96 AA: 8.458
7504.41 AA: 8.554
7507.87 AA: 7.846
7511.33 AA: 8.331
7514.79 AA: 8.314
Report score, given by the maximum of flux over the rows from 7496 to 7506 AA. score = 8.554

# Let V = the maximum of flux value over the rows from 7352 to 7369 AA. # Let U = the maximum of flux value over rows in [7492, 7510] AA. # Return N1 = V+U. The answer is 17.0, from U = 8.573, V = 8.447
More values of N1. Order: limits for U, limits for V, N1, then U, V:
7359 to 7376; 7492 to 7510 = 17.7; 9.109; 8.573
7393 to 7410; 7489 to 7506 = 18.0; 9.292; 8.709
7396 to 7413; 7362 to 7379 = 18.4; 9.292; 9.109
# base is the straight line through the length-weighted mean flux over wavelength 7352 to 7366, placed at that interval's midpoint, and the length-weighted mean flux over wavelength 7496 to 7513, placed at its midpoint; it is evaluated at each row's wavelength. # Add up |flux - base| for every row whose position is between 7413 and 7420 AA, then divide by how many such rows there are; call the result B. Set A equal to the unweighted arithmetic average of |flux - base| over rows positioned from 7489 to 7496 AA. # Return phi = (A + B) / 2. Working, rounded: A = 0.34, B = 0.5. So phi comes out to 0.4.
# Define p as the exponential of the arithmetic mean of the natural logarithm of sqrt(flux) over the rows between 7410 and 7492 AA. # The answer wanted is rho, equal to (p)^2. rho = 8.53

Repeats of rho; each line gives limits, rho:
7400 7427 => 8.70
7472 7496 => 8.44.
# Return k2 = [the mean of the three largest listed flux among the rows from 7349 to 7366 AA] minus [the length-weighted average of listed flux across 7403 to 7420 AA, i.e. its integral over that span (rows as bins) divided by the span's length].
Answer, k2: -0.30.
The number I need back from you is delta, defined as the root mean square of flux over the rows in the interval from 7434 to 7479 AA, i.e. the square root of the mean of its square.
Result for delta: 8.48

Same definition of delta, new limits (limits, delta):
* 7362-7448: 8.71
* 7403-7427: 8.65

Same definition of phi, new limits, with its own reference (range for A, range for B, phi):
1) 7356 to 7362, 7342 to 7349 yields 0.4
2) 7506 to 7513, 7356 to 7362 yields 0.2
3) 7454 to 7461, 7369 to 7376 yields 0.4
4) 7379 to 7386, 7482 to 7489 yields 0.1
